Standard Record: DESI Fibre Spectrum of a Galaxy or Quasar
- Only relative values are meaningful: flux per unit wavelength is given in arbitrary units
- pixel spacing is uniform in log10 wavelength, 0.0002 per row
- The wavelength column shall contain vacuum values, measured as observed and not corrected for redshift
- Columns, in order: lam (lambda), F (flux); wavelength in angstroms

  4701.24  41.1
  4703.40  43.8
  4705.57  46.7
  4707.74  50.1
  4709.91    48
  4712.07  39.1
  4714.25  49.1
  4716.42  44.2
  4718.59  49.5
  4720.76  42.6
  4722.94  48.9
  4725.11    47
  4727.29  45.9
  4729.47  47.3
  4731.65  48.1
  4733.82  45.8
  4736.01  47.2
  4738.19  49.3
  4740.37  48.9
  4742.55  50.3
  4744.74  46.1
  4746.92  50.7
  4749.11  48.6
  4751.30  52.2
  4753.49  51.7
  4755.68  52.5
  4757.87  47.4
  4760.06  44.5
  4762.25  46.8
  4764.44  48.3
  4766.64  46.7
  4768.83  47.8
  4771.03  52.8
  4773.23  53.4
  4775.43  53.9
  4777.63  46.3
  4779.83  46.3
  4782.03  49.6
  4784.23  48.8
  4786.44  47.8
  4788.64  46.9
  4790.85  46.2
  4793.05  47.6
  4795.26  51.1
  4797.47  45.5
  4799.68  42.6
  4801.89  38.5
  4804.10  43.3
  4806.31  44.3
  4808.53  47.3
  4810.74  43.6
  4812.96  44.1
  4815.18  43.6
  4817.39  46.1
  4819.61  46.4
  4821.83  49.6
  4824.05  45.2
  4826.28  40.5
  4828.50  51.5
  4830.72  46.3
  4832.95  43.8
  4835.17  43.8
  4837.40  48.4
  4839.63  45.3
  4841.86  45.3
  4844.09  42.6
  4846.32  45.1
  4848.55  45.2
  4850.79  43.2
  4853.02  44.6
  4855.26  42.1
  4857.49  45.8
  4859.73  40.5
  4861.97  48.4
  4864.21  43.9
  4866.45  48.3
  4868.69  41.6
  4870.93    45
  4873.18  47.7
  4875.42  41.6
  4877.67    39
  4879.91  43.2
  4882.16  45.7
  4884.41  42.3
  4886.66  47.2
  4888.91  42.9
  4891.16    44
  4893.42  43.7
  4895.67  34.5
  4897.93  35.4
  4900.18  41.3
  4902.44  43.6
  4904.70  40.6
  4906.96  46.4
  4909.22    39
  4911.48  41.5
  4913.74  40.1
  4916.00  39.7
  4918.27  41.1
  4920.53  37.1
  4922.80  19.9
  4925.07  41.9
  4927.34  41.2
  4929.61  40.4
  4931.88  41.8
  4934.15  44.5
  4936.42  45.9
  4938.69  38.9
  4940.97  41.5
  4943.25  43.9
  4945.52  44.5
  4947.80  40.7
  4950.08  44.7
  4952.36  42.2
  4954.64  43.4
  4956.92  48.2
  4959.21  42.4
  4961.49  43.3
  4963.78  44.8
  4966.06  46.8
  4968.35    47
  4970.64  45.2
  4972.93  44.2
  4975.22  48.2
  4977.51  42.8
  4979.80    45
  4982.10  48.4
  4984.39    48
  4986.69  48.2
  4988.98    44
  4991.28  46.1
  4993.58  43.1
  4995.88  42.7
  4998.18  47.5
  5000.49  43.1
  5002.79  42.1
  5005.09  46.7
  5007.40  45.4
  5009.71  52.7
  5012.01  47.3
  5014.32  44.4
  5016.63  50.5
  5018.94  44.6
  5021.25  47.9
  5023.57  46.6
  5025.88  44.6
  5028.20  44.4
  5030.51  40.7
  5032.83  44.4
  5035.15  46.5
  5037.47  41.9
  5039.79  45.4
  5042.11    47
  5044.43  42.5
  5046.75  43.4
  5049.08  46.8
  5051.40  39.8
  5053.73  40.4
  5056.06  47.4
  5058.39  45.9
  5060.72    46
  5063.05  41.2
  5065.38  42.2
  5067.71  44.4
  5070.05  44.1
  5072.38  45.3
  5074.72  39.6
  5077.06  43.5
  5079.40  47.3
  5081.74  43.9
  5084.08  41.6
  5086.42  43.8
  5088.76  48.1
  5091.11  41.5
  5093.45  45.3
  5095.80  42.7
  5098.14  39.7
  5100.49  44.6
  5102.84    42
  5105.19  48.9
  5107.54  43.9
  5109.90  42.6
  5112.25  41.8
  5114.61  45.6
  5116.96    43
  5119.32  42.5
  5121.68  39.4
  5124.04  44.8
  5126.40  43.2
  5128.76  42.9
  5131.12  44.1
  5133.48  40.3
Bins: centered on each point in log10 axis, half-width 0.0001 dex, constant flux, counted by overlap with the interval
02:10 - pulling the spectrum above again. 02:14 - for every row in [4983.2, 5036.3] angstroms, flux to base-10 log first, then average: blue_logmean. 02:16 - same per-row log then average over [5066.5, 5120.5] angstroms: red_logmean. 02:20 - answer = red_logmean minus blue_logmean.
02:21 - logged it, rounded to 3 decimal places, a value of -0.019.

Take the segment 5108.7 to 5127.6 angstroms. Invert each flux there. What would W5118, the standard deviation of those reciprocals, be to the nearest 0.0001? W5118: 0.0010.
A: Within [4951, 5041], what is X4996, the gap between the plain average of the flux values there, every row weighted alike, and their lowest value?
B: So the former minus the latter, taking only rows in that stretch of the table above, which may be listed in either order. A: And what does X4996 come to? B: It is 4.7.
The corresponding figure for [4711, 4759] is 8.7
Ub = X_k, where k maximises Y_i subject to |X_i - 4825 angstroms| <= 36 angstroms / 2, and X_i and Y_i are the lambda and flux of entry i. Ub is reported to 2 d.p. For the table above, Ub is 4828.50 angstroms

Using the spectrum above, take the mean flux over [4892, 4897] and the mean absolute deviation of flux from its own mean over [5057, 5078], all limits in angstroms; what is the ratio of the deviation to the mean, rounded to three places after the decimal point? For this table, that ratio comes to 0.044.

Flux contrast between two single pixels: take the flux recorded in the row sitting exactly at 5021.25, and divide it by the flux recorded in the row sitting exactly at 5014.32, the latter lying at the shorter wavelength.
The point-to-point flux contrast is 1.08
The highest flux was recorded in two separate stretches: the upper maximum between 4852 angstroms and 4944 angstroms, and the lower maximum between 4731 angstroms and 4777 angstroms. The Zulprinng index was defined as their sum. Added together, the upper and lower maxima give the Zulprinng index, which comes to 102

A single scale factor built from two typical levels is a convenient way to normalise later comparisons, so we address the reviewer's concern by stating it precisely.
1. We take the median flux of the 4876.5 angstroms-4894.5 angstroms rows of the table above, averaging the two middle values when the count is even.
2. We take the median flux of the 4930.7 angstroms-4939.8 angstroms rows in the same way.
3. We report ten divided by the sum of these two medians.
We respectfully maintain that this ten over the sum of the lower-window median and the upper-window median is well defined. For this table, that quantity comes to 0.115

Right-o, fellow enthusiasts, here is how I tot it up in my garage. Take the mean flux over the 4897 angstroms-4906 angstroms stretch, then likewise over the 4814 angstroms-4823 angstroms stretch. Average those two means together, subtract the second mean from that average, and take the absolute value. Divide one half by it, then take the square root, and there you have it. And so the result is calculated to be 0.4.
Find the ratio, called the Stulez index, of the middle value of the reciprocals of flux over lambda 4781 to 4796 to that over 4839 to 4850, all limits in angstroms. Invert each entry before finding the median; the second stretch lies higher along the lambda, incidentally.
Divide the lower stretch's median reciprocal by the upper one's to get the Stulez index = 0.95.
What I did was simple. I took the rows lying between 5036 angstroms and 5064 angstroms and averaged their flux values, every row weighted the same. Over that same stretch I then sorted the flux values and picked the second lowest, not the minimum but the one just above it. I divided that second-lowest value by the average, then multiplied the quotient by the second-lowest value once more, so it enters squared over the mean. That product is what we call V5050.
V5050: 37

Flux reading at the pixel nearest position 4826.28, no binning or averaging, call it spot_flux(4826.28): 40.5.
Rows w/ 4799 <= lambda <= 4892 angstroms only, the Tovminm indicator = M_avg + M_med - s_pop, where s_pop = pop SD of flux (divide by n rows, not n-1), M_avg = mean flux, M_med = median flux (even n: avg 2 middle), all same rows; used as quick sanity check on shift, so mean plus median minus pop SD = 86.0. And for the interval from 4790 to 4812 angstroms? 86.7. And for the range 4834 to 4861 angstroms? 87.2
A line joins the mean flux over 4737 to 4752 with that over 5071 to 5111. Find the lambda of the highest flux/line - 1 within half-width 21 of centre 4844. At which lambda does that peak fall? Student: 4828.50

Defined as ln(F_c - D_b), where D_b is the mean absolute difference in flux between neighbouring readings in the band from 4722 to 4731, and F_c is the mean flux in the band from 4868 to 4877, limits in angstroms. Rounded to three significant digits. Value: 3.75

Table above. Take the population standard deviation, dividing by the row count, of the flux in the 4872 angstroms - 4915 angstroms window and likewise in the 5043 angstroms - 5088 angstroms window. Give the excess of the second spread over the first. -1.10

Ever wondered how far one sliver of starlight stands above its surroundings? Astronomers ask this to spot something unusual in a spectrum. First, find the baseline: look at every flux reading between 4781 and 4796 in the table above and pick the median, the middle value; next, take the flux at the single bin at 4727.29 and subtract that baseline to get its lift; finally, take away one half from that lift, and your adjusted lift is -2.4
